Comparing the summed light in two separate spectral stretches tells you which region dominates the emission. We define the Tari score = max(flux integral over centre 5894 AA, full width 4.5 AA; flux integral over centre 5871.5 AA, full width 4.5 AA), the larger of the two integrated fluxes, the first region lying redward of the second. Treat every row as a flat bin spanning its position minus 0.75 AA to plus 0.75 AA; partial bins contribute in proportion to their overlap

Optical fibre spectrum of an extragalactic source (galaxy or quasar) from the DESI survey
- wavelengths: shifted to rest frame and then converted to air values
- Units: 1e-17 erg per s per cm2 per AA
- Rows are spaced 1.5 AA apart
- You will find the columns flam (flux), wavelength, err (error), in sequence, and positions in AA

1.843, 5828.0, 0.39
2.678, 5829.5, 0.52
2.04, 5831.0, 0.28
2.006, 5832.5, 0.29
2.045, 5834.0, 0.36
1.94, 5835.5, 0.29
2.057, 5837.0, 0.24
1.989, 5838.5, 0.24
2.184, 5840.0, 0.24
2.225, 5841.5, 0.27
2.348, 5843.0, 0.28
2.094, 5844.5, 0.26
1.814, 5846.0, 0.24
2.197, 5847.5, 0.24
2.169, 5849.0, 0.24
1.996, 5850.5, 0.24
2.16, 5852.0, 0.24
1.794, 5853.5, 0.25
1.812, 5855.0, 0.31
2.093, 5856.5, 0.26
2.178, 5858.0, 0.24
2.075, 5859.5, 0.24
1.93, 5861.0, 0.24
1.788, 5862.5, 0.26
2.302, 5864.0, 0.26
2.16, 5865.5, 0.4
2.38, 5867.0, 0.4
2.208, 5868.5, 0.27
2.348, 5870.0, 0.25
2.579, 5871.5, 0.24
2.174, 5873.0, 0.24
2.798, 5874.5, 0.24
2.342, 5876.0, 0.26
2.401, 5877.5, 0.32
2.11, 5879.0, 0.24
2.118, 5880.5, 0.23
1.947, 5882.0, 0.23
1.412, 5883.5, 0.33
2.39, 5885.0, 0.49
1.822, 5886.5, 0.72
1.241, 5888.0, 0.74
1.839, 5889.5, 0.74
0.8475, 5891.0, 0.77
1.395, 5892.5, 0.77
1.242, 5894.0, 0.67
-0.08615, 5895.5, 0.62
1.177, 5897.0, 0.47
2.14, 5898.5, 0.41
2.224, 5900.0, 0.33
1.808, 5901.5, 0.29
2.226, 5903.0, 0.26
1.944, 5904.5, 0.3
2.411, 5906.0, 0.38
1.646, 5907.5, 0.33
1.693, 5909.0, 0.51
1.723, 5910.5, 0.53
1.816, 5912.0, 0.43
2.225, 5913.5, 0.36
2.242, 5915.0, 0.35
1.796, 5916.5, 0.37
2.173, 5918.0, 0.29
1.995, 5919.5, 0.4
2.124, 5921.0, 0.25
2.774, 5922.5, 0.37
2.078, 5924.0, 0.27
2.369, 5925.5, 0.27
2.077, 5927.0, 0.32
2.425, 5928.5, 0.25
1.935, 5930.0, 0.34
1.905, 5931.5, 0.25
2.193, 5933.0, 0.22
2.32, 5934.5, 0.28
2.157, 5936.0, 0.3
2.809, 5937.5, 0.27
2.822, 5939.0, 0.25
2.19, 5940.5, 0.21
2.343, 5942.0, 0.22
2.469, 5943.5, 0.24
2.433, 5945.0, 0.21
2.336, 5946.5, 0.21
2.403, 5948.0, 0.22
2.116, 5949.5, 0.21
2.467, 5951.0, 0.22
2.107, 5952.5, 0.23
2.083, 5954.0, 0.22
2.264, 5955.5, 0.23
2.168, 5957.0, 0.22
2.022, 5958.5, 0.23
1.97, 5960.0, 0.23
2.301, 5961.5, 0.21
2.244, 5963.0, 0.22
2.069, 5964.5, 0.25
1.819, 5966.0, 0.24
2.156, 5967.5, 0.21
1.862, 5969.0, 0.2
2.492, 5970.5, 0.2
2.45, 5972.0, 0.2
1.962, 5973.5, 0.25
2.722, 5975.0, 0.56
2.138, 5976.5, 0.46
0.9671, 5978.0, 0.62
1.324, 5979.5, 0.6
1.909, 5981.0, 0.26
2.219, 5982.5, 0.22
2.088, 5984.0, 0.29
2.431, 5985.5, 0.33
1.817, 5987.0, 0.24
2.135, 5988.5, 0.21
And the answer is 10.7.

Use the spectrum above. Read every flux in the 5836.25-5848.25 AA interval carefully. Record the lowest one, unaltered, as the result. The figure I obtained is 1.814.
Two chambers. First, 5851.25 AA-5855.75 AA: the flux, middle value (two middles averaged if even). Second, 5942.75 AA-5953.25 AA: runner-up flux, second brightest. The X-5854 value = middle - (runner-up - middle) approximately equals 1.2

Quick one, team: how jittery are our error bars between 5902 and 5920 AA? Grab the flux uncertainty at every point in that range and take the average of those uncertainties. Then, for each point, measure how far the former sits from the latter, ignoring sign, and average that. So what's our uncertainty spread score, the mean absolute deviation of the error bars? 0.062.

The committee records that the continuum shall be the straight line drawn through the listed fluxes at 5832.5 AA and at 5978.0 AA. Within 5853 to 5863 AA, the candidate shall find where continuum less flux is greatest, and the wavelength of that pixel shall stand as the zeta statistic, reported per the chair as 5853.5 AA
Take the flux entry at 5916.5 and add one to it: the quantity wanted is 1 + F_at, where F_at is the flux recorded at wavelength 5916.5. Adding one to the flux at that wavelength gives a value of 2.80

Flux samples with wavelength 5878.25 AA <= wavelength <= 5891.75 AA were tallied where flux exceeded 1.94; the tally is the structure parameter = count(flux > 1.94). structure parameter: 4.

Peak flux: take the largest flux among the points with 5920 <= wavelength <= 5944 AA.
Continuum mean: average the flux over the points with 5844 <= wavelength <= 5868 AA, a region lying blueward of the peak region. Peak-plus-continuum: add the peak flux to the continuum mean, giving 4.88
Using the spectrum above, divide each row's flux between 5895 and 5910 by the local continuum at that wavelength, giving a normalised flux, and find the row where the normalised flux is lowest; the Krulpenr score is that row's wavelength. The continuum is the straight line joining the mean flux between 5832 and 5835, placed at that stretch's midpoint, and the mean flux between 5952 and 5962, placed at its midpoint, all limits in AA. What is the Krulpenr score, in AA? 5895.5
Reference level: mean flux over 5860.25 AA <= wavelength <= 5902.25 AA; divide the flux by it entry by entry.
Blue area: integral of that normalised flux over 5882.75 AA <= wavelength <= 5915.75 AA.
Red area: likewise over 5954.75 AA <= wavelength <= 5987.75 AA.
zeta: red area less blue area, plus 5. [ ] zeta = 11.3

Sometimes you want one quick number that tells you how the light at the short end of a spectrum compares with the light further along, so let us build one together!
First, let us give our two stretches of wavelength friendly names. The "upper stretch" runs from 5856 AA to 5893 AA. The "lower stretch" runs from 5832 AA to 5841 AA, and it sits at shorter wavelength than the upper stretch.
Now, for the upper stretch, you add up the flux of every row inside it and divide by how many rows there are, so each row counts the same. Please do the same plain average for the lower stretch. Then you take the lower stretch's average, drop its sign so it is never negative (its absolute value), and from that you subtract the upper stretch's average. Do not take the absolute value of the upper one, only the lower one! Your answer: 0.0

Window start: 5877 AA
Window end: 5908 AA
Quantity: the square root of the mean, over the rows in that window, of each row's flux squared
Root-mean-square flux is 1.83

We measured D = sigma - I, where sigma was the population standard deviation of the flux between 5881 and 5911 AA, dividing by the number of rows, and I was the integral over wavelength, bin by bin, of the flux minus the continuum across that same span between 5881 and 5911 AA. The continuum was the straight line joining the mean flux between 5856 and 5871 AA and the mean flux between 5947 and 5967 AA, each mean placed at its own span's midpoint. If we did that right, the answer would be 16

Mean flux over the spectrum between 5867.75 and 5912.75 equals 1.9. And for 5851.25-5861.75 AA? 2.0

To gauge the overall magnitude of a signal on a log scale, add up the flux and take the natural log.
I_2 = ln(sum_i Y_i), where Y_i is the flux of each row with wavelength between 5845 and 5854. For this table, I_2 2.496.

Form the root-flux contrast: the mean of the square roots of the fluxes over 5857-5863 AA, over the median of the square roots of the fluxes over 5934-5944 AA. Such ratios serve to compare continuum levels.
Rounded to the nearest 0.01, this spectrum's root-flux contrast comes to 0.92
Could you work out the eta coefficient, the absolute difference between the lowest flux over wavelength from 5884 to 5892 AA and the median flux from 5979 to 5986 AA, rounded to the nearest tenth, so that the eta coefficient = 1.2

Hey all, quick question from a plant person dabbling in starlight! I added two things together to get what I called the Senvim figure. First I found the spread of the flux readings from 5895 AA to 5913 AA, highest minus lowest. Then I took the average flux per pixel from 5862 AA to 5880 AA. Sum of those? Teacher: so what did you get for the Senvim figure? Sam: 4.8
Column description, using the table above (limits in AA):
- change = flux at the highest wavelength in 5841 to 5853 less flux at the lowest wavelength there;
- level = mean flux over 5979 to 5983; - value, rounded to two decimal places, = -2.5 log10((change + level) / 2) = 0.14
